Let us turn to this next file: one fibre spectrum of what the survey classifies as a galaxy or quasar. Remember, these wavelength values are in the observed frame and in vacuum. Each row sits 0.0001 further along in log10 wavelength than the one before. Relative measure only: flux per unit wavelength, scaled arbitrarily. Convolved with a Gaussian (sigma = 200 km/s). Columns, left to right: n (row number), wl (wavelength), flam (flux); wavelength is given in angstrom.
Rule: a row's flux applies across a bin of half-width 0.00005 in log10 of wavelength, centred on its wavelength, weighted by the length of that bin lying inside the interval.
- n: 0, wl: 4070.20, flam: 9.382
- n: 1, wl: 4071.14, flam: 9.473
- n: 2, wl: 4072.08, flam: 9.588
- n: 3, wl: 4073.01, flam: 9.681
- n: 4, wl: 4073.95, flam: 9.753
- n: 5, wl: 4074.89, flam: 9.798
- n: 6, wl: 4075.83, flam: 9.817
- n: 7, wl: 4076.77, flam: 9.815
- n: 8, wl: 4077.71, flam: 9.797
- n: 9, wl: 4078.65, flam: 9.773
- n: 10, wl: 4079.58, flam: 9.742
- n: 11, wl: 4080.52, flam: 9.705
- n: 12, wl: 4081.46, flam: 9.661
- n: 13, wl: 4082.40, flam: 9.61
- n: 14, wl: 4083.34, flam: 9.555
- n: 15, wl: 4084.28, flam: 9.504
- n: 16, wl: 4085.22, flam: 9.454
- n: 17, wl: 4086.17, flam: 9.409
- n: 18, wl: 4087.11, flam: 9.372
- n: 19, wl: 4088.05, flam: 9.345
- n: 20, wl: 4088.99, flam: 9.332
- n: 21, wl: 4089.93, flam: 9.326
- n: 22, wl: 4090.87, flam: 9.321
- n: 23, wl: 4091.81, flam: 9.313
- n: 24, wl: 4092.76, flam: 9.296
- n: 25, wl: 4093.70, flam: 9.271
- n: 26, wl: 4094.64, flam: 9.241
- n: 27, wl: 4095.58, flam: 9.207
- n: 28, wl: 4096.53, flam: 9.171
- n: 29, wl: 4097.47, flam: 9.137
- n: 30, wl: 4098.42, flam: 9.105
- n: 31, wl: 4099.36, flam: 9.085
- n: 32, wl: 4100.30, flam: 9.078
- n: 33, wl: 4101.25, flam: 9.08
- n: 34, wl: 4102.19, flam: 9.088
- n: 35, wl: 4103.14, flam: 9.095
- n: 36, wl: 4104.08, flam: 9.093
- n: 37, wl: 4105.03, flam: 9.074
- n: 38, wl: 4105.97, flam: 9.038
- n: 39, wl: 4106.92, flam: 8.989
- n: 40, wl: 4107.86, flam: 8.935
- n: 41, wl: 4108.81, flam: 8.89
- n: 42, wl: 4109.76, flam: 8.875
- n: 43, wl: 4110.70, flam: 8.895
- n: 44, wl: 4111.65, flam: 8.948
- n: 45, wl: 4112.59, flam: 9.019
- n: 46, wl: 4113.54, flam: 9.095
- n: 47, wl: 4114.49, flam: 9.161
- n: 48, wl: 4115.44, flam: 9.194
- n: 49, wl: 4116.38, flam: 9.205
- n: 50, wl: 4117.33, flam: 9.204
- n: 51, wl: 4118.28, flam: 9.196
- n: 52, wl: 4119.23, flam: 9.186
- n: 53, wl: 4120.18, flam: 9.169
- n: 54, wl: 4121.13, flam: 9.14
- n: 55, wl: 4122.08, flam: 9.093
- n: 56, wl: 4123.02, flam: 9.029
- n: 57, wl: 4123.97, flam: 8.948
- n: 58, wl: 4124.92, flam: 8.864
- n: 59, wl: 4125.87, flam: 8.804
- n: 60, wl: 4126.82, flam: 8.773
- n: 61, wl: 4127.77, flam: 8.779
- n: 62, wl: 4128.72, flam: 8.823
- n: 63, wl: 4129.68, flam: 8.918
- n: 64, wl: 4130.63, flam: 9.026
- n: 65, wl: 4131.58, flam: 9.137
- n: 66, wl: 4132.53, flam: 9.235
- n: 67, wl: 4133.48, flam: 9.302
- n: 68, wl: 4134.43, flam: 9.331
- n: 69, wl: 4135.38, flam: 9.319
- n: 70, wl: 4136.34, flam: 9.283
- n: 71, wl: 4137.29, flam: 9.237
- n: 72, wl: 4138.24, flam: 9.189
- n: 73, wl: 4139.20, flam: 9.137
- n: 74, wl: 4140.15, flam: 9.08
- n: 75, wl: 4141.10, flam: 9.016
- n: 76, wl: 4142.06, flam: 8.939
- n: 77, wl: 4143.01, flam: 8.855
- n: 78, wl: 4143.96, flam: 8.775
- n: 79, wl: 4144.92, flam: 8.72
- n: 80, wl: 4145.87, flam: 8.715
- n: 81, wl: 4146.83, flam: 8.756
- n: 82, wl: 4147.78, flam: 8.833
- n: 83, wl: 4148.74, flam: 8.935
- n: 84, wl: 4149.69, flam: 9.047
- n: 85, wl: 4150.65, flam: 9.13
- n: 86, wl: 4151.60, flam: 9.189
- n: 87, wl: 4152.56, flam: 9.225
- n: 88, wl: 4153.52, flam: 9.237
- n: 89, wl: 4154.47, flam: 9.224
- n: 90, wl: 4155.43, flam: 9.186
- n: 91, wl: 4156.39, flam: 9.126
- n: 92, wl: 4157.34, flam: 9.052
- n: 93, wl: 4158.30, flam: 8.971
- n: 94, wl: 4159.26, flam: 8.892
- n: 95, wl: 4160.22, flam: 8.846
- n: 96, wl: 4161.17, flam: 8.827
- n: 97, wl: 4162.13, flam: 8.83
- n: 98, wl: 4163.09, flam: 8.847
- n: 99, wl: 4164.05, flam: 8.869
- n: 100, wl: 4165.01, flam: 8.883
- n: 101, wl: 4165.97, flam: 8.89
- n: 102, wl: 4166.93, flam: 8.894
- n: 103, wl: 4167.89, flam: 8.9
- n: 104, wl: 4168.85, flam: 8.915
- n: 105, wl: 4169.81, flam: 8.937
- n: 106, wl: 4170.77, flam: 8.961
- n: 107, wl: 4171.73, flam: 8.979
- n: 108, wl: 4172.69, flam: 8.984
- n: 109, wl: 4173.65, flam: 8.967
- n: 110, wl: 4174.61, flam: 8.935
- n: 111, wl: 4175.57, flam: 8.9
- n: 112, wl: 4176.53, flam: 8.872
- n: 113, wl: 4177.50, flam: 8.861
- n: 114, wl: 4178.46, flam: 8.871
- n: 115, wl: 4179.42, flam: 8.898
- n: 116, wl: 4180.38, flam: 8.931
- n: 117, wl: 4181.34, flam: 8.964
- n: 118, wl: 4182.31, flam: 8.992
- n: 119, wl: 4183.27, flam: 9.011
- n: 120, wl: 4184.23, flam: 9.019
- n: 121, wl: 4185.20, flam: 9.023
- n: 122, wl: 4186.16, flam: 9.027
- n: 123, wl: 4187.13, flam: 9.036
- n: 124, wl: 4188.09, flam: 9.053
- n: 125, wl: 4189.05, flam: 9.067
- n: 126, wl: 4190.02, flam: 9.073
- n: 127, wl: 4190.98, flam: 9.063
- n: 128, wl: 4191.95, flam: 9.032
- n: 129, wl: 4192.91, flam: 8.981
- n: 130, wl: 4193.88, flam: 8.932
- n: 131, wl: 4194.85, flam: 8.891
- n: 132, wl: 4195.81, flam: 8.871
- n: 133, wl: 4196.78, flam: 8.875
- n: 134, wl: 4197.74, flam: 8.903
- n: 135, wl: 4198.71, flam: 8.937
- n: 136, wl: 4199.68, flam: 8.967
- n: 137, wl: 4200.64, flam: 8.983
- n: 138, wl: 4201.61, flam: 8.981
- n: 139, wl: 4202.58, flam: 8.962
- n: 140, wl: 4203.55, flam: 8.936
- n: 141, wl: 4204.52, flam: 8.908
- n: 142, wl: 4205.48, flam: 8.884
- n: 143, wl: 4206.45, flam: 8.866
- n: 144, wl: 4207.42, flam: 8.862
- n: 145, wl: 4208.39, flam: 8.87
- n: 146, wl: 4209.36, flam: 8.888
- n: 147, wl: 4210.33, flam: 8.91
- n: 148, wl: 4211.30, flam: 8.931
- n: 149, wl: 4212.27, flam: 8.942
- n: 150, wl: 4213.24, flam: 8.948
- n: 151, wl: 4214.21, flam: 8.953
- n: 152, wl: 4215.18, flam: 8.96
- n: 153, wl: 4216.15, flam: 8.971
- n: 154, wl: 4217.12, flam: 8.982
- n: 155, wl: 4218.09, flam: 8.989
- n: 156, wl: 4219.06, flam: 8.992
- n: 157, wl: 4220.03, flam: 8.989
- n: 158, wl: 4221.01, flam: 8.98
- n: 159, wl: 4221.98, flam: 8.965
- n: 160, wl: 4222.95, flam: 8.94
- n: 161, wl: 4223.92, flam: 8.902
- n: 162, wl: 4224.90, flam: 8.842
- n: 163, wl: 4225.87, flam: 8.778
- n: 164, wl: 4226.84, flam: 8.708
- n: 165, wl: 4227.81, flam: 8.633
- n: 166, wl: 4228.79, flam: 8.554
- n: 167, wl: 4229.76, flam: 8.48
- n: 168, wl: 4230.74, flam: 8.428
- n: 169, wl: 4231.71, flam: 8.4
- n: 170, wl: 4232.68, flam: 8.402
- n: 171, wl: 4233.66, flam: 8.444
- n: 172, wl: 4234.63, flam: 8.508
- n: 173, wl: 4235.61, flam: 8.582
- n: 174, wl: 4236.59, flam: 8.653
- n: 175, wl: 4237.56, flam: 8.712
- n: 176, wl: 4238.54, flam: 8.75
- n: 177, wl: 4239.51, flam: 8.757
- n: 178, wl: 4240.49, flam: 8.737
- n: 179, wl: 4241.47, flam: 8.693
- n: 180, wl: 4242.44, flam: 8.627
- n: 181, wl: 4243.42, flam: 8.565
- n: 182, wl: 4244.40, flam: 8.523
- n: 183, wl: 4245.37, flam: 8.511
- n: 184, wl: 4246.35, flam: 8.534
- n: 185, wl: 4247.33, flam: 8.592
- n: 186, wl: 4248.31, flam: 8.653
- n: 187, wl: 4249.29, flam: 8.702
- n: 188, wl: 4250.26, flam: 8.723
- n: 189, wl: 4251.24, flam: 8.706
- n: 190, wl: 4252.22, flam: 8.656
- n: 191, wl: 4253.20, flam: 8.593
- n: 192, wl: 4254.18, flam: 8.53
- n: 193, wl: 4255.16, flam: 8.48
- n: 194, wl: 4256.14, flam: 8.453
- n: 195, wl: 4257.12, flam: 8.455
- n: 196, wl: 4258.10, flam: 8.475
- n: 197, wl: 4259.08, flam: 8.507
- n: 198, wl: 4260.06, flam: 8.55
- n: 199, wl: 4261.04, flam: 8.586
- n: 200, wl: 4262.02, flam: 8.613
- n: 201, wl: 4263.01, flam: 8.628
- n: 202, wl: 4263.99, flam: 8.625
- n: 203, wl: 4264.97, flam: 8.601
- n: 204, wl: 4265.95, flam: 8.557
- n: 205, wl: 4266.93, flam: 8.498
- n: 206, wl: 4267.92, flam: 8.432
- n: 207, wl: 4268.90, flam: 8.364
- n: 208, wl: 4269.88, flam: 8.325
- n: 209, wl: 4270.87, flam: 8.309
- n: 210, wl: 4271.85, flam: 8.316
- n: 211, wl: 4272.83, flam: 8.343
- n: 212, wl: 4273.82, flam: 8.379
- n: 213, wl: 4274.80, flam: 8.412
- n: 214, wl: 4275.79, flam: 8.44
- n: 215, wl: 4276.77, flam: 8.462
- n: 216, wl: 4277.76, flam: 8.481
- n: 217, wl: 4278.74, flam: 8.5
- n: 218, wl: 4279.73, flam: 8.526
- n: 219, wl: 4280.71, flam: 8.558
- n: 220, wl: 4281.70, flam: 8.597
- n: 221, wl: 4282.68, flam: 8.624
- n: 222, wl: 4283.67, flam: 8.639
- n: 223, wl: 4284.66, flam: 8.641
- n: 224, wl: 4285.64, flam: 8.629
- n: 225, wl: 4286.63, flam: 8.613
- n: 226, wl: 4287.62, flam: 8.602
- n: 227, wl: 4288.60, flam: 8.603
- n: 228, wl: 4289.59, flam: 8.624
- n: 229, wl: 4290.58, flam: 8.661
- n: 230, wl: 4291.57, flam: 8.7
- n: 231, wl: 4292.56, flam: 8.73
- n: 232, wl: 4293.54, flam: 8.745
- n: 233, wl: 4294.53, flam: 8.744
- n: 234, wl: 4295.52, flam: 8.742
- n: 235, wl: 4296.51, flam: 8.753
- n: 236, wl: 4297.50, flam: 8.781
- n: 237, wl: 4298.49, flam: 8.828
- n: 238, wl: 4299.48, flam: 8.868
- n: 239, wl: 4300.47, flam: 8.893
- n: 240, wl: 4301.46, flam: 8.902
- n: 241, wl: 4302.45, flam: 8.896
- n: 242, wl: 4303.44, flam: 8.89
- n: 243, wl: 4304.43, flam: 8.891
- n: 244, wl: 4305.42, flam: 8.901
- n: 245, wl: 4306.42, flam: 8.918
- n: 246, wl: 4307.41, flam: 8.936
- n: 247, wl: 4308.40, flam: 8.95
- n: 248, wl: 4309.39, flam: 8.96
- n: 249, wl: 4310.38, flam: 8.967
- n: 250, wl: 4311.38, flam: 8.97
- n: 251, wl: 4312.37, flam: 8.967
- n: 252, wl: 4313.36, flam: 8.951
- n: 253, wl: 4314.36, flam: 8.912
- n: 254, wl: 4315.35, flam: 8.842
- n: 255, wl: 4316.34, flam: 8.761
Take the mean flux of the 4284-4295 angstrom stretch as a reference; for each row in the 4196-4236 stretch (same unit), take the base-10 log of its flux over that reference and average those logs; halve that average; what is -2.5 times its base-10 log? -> 6.0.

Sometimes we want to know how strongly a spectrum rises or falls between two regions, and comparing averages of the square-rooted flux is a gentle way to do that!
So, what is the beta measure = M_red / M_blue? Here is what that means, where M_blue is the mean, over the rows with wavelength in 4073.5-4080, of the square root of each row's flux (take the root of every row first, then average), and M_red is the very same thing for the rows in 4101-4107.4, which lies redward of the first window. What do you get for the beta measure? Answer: 0.96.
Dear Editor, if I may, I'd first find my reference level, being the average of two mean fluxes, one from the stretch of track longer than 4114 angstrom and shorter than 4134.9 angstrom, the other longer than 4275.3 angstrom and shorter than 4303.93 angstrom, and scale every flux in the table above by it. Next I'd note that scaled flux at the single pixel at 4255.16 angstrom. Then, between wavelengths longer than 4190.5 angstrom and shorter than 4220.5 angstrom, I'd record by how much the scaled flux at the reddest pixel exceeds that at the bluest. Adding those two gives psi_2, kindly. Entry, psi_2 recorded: 0.947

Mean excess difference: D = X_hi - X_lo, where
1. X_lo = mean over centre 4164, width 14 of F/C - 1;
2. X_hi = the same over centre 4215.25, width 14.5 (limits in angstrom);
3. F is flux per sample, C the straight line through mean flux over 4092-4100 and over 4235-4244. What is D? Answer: 0.027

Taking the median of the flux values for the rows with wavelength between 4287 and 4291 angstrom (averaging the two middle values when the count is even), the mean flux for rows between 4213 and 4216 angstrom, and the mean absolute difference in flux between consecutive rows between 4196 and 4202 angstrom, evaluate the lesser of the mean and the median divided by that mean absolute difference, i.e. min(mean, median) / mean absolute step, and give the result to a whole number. 392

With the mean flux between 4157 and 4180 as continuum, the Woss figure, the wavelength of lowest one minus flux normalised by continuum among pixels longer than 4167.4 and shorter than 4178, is 4172.69 angstrom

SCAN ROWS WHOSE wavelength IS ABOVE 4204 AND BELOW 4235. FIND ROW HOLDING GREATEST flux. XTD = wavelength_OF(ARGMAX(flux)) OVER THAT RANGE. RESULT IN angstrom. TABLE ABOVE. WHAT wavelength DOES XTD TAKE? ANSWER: 4219.06 angstrom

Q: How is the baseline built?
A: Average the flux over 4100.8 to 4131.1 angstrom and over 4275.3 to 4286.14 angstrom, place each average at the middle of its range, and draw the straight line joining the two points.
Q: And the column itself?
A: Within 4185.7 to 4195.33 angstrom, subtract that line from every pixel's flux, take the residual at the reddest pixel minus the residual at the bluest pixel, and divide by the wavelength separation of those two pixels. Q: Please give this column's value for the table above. -0.01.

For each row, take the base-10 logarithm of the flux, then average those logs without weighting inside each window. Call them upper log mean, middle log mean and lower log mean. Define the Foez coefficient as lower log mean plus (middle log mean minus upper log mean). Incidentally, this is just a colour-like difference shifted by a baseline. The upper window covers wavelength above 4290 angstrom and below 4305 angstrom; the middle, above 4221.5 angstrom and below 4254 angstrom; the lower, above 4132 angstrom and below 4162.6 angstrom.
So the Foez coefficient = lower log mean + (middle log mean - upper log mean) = 0.95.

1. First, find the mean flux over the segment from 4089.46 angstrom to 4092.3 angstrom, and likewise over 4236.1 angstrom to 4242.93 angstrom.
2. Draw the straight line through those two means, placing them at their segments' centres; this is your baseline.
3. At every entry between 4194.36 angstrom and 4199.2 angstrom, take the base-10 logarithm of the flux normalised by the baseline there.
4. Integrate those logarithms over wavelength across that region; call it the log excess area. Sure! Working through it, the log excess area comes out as 0.00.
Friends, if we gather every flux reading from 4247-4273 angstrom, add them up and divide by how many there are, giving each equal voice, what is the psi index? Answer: 8.5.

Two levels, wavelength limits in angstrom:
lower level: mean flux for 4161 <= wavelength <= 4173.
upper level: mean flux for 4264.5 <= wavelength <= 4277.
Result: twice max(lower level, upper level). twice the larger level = 17.8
